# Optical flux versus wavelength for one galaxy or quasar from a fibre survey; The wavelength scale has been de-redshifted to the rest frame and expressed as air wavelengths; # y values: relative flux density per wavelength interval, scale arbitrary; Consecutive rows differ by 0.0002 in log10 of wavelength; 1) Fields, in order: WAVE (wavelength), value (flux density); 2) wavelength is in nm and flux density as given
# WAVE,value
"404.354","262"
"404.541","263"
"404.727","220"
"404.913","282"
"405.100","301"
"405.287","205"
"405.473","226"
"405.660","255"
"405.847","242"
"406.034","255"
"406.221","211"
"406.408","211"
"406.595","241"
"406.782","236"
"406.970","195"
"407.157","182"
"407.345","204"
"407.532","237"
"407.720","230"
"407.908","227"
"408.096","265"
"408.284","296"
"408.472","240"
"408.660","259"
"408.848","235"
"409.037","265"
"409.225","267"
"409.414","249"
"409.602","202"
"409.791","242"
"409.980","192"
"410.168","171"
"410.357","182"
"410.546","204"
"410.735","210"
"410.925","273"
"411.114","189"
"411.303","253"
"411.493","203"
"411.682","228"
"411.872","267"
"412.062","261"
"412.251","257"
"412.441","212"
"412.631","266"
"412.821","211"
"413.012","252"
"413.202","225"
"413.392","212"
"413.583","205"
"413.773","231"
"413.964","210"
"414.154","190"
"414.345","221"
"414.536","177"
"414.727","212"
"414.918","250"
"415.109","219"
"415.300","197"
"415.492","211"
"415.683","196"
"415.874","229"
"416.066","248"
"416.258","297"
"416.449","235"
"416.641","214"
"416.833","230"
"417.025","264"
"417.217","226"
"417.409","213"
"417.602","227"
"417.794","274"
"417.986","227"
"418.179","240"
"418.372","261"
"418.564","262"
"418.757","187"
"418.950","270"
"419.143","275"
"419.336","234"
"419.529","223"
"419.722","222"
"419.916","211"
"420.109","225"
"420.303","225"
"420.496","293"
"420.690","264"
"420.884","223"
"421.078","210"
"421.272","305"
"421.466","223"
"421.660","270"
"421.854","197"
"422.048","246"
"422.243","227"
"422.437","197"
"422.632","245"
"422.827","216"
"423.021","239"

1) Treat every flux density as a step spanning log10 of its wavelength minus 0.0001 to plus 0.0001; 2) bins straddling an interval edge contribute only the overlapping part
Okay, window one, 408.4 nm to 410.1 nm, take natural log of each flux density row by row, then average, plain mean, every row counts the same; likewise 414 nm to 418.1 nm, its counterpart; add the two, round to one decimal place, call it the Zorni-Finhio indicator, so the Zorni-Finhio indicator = 10.9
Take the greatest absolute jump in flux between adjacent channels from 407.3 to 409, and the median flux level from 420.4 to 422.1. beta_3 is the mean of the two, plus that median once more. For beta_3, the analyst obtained 397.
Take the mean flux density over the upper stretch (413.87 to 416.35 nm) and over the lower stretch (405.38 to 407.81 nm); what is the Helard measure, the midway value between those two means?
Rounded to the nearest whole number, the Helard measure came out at 222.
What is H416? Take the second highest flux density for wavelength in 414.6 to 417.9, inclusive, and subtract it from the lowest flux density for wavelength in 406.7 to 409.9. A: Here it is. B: -92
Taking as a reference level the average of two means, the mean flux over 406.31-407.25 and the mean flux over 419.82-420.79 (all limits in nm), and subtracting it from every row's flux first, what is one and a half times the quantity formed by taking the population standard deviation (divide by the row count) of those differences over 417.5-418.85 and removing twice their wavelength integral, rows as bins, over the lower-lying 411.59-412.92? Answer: -18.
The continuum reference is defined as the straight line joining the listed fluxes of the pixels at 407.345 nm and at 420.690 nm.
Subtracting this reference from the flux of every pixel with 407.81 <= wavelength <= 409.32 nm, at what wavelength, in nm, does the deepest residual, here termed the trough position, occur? 407.908 nm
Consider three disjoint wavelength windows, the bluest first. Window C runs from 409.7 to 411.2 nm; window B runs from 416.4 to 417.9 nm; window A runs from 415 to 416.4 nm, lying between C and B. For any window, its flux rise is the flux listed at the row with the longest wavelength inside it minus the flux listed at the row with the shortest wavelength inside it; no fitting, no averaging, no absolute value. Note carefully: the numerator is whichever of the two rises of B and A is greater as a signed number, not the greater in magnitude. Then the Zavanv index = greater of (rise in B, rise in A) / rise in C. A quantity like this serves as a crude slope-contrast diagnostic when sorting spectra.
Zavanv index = -1.5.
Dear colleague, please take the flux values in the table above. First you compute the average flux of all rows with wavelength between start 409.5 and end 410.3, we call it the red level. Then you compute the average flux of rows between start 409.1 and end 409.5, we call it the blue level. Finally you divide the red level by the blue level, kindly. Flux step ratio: 0.78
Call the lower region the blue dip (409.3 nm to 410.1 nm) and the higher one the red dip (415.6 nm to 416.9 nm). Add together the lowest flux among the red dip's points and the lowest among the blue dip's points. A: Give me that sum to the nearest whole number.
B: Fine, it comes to 388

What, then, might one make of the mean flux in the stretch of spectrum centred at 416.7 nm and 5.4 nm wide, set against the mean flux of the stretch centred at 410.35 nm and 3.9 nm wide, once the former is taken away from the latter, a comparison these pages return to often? -1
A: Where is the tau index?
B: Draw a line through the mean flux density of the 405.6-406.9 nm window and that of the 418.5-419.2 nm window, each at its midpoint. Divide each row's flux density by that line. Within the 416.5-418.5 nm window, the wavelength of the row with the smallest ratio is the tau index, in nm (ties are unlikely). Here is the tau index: 417.409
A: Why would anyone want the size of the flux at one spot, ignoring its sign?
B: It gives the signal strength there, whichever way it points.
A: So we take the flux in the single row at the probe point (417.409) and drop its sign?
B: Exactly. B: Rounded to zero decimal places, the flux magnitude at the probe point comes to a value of 213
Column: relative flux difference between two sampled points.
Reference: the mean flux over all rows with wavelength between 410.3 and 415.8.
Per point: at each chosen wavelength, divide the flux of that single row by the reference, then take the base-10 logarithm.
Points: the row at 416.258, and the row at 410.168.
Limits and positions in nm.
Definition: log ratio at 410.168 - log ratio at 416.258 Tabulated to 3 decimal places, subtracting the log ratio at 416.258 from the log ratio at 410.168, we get -0.240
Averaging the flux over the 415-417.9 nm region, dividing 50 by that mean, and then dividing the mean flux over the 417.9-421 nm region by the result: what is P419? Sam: 1114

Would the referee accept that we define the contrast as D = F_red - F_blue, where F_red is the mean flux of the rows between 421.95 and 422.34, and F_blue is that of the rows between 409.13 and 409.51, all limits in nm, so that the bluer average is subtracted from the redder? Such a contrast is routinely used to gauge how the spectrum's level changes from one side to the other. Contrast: -22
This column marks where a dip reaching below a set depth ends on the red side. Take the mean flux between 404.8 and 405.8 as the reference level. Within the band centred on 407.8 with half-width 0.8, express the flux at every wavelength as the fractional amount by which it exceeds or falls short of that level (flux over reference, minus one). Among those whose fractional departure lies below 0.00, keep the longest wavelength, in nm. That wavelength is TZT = 408.472 nm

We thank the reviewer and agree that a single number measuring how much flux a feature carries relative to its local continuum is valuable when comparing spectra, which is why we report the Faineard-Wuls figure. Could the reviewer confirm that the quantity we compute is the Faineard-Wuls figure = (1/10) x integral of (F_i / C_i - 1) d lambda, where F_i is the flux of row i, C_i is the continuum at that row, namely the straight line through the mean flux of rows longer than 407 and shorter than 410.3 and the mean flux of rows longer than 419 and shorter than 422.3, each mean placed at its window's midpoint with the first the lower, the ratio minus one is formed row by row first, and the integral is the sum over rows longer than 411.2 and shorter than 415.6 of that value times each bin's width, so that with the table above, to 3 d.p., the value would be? -0.020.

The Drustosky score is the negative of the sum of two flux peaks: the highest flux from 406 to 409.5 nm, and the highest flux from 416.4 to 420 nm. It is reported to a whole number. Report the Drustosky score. -571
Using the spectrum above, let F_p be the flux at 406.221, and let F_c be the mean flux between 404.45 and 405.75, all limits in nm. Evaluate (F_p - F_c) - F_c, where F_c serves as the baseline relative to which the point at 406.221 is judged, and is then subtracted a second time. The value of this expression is -290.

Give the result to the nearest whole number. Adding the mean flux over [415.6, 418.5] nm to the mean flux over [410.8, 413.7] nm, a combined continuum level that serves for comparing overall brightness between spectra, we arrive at 473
